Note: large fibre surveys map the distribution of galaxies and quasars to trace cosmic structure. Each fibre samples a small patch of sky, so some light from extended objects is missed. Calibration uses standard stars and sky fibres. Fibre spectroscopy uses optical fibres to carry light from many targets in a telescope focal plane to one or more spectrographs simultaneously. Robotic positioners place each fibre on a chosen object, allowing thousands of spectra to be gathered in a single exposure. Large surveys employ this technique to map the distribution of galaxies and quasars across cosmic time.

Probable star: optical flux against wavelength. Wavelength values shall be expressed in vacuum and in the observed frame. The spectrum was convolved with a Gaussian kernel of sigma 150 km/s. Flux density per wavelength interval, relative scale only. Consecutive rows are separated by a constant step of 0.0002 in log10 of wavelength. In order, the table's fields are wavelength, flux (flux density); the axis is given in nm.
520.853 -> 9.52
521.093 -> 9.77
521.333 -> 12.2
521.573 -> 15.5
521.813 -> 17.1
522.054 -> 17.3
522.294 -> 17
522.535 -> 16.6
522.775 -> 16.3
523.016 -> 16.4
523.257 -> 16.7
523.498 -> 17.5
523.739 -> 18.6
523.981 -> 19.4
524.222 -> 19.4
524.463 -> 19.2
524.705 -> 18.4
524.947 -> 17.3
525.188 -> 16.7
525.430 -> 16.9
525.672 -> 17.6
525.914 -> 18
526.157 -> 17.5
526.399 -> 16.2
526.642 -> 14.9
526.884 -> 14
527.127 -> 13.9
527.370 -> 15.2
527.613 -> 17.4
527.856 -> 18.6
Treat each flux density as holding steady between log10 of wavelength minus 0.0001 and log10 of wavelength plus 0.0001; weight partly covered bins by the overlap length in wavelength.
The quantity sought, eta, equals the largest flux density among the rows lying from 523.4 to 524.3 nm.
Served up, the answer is 19.4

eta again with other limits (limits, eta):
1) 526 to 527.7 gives 17.5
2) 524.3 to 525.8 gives 19.2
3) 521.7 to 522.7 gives 17.3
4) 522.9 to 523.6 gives 17.5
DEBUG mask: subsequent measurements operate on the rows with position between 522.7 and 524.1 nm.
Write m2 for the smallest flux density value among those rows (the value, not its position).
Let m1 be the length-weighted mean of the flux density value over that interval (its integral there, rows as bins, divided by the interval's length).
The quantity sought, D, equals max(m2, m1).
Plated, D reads 17.5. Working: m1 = 18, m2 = 16.3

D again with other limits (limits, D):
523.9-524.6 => 19.3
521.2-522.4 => 15.7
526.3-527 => 15.0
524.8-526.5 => 17.2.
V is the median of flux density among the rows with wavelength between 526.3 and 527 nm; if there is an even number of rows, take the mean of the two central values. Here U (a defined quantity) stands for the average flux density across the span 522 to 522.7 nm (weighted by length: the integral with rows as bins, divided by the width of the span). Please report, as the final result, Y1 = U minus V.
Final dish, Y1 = 2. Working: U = 16.9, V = 14.9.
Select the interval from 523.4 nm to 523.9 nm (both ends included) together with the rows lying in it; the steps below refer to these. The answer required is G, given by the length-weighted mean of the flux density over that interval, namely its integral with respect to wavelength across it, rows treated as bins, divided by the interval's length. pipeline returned 18.2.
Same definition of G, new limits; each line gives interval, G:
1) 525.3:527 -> 16.4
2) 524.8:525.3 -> 17.1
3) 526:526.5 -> 16.9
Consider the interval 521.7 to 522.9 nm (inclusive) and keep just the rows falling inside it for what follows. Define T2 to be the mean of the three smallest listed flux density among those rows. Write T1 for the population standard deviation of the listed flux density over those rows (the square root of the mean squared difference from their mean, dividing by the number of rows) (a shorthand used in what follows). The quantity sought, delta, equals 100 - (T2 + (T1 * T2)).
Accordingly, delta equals 77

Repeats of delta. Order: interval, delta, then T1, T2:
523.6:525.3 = 65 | 0.98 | 17.5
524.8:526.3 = 76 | 0.43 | 17.0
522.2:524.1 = 66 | 1.05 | 16.4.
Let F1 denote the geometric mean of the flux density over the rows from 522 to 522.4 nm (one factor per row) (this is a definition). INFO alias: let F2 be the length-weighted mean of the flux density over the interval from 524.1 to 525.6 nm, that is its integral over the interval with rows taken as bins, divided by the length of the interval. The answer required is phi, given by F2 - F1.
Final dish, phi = 0.8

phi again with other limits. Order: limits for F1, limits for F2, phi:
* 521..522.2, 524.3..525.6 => 3.7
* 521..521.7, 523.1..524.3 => 5.9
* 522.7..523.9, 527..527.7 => -1.7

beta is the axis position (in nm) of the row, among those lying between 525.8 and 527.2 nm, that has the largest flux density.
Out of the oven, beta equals 525.914 nm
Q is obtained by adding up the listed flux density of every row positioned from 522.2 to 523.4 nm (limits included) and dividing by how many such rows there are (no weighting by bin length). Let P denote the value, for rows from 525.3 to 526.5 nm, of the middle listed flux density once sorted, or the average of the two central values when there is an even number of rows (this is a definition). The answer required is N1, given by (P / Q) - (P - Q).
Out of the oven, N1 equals 0.2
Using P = 17.5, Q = 16.6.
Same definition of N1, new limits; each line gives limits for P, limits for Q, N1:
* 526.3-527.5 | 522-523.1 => 2.7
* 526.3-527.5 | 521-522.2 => 0.5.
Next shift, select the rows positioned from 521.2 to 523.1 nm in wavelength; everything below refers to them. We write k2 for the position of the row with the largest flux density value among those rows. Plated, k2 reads 522.054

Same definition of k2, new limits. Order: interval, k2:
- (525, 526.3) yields 525.914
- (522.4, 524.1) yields 523.981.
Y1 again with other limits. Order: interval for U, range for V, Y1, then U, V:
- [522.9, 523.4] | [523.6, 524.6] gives -3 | 16.6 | 19.3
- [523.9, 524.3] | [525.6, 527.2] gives 3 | 19.4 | 16.2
